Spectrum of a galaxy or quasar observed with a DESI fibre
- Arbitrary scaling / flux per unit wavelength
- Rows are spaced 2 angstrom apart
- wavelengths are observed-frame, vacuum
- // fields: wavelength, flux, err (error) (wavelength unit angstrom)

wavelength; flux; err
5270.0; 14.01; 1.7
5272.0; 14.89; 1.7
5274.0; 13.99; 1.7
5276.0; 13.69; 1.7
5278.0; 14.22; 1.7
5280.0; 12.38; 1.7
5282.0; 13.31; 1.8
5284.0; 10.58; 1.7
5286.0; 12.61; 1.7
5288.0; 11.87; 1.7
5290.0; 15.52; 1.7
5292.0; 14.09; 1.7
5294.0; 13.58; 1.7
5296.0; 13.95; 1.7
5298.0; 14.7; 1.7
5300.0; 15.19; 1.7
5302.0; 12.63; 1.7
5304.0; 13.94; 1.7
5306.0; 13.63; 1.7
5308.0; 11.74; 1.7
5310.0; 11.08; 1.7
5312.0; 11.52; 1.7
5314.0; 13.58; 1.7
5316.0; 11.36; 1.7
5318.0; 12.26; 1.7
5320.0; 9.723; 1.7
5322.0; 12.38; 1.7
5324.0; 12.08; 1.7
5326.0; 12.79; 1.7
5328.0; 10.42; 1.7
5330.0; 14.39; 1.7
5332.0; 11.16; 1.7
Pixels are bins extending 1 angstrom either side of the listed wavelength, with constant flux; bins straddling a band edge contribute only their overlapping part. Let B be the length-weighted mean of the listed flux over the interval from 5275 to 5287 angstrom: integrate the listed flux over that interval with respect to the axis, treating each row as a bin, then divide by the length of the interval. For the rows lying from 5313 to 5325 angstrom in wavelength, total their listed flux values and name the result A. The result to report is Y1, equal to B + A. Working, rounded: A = 71.4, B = 12.8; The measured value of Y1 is 84.2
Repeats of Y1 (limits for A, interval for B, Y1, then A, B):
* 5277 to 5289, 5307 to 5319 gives 86.9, 75.0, 11.9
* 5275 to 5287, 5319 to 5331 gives 88.8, 76.8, 12.0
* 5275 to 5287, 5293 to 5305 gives 90.8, 76.8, 14.0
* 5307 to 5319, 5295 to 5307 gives 85.5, 71.5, 14.0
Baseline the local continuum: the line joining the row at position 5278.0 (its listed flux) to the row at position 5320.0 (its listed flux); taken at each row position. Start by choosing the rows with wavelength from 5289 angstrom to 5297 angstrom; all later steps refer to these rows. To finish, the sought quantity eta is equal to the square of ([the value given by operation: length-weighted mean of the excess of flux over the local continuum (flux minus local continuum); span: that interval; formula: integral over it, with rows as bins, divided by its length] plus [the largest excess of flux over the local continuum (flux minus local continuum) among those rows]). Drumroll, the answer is 18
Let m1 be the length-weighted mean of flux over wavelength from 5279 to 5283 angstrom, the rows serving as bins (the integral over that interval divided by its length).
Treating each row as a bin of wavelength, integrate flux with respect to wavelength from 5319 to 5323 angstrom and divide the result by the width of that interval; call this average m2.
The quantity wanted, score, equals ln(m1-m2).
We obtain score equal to 0.6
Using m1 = 12.8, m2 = 11.1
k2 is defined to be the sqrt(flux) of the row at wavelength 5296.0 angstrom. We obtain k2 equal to 3.7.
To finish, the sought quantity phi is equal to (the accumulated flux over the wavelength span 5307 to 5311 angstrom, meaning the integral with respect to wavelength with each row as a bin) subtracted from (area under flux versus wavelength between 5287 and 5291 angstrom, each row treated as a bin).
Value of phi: 9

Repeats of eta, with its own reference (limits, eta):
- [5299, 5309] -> 28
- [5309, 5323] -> 23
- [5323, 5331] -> 84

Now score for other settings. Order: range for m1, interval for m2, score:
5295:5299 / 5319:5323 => 1.2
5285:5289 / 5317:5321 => 0.2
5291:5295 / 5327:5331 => 0.4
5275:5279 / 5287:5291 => -1.3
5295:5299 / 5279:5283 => 0.4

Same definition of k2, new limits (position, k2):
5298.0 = 3.8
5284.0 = 3.3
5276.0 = 3.7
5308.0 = 3.4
